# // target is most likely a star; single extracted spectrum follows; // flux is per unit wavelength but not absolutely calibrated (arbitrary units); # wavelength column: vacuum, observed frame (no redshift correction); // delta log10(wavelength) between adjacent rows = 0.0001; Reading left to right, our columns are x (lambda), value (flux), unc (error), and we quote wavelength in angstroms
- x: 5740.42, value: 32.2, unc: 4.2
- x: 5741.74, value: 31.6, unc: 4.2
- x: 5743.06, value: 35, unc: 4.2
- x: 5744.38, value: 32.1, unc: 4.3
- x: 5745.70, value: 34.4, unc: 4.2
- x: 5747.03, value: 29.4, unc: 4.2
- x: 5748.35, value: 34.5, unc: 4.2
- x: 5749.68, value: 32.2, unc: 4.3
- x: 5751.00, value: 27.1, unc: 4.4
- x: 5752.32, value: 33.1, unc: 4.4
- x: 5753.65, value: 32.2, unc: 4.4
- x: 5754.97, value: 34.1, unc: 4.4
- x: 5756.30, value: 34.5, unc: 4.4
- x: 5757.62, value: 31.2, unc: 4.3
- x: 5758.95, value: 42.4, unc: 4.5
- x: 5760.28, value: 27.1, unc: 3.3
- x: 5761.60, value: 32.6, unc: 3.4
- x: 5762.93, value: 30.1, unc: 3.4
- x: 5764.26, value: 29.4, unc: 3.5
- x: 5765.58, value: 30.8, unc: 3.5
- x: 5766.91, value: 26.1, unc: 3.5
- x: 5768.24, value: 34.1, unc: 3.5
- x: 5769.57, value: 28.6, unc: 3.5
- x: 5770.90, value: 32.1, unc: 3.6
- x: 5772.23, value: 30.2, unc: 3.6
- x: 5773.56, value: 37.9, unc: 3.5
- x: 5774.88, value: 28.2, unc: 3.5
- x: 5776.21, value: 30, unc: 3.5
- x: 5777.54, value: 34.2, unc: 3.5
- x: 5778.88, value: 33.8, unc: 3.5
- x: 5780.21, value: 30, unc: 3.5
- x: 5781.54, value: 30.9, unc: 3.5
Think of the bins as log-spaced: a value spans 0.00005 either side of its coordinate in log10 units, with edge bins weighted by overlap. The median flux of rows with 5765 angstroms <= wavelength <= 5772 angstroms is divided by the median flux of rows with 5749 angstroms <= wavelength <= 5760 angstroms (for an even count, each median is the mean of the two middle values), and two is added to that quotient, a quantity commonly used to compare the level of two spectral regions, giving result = 2.94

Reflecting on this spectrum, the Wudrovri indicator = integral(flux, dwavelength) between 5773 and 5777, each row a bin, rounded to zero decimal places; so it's 128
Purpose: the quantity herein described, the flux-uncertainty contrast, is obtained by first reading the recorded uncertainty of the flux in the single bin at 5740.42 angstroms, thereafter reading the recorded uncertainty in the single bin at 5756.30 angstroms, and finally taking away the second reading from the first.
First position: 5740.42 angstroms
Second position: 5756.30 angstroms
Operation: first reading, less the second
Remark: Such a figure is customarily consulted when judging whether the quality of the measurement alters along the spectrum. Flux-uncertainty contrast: -0.2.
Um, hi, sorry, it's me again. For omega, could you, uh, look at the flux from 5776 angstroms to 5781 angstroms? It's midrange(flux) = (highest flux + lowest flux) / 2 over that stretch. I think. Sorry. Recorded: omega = 32.1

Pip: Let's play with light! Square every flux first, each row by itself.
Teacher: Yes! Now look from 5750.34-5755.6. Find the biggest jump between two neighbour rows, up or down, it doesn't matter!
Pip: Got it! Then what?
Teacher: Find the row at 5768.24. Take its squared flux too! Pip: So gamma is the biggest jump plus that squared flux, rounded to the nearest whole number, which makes 1524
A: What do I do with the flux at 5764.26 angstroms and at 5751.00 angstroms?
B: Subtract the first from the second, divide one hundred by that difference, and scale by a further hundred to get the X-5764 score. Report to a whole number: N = -4348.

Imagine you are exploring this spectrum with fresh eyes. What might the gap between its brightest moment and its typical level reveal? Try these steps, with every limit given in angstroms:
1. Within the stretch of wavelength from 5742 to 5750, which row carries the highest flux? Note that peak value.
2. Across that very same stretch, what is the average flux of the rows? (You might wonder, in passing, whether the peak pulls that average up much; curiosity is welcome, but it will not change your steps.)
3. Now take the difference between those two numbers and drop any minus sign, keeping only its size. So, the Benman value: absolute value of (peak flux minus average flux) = 2.1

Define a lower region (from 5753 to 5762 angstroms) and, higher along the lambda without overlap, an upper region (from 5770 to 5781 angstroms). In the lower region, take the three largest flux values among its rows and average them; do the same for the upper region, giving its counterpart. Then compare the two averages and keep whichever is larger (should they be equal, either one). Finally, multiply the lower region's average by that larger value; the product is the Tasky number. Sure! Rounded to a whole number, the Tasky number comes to 1369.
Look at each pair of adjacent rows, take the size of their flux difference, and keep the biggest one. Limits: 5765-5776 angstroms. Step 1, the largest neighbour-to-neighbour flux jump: 9.7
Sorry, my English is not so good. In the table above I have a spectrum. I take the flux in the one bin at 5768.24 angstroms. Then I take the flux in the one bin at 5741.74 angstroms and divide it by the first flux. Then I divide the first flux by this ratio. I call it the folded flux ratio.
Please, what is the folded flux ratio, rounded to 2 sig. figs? 37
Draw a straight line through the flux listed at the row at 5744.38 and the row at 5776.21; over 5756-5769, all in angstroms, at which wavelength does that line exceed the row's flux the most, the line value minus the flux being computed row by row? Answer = 5766.91 angstroms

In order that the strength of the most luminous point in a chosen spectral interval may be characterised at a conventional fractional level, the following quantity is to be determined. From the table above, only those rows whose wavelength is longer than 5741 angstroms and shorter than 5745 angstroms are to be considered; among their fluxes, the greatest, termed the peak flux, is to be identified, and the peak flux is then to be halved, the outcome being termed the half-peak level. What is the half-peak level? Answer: 17.5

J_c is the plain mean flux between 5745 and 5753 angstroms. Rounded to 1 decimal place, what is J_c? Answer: 31.8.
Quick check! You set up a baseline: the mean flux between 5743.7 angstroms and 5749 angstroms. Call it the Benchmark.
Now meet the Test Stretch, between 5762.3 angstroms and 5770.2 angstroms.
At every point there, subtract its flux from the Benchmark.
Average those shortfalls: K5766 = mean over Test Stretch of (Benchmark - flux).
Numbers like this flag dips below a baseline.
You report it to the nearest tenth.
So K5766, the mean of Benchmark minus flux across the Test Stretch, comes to 2.8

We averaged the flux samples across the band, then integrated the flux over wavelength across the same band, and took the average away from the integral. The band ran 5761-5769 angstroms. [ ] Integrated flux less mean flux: 213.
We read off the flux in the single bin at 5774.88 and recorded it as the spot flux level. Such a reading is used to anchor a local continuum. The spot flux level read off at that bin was 28.2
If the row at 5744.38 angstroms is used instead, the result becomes 32.1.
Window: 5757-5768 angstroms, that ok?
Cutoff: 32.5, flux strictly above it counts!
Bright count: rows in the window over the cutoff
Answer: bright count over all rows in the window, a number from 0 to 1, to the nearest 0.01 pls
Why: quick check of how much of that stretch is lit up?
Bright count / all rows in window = 0.25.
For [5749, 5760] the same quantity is 0.50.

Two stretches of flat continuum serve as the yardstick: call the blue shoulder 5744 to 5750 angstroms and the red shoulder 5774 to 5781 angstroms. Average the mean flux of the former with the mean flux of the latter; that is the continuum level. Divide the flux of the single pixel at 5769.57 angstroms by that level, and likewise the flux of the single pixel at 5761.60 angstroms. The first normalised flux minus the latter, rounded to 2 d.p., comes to -0.13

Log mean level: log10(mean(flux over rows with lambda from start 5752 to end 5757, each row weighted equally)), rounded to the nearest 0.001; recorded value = 1.525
